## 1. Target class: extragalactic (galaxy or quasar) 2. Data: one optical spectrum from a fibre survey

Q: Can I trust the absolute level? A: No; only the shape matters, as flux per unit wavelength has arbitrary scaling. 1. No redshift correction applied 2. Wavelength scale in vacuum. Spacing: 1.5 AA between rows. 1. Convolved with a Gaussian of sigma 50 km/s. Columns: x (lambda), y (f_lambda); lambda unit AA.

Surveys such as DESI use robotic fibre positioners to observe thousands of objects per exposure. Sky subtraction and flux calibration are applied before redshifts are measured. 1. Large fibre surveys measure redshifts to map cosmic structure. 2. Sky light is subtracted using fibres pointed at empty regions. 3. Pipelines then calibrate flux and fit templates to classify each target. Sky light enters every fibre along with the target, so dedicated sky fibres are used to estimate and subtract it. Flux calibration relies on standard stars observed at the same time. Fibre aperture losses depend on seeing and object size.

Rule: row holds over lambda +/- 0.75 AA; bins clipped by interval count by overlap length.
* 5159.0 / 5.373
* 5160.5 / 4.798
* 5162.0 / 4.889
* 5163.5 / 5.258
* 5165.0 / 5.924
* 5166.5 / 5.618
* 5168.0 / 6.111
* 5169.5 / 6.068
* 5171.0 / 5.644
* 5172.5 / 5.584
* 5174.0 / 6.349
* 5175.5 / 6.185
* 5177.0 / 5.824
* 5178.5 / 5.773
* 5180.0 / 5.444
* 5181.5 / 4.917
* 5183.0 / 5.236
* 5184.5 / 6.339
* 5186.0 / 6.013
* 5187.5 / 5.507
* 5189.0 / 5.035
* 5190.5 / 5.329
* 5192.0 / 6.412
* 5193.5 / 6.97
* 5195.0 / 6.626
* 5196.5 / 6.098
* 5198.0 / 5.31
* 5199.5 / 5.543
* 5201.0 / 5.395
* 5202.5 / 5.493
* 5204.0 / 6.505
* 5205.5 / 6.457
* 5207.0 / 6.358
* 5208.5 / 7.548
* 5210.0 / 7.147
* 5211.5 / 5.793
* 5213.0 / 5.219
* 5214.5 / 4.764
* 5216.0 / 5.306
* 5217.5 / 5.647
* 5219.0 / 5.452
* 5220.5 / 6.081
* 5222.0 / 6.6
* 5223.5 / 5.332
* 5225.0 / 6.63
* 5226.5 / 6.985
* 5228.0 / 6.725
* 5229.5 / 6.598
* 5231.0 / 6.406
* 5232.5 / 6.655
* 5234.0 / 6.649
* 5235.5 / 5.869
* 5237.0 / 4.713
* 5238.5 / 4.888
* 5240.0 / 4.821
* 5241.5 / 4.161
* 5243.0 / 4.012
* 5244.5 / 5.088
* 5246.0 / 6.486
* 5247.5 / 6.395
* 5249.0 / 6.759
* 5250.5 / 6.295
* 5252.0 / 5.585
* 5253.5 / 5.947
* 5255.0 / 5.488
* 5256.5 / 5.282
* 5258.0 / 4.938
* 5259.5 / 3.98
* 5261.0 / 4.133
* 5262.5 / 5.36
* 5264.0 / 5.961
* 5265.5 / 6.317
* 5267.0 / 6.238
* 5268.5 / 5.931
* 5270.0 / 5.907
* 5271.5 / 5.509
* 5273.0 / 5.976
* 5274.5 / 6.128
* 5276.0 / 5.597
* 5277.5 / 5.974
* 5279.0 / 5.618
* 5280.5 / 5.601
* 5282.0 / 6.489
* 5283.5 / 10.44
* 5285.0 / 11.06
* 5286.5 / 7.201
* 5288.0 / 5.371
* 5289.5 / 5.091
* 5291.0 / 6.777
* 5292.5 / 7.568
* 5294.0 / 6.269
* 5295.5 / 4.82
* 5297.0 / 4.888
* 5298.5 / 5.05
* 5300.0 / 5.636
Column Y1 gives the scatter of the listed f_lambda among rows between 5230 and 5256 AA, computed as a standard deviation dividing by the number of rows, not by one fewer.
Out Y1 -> 0.87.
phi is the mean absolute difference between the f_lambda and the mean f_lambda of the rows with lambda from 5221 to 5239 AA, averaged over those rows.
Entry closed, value 0.65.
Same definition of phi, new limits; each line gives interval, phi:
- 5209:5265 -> 0.74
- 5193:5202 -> 0.57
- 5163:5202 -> 0.42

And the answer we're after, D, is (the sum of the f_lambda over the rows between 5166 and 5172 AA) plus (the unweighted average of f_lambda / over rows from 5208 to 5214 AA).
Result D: 29.9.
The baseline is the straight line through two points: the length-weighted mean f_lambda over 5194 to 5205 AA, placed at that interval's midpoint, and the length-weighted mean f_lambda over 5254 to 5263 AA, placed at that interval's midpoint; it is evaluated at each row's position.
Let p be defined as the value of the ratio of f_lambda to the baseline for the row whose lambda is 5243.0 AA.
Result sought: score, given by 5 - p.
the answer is 4.22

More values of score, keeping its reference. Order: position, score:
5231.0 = 3.80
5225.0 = 3.78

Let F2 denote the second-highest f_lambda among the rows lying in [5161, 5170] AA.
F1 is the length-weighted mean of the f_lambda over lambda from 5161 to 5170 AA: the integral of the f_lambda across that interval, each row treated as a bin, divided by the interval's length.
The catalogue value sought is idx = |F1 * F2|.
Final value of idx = 34.0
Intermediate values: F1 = 5.6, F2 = 6.068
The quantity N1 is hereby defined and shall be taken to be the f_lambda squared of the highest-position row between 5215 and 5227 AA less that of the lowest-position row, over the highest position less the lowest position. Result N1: 2.0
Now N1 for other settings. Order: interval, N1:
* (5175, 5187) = -0.2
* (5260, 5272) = 1.3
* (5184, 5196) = 0.4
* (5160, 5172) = 0.8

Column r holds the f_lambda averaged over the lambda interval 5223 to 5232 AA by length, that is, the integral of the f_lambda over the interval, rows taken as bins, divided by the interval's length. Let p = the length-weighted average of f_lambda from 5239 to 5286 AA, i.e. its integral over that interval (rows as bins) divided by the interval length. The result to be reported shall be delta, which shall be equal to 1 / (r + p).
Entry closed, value 0.0806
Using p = 5.92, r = 6.5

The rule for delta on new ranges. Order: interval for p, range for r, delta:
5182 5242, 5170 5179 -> 0.0846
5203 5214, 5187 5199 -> 0.0814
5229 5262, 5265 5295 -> 0.0831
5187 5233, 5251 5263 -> 0.0895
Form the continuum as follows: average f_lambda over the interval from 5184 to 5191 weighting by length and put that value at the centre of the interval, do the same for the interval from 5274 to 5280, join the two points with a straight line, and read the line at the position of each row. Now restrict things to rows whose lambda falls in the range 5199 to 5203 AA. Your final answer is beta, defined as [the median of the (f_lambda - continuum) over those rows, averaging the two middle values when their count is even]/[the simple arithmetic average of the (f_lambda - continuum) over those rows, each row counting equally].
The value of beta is 0.9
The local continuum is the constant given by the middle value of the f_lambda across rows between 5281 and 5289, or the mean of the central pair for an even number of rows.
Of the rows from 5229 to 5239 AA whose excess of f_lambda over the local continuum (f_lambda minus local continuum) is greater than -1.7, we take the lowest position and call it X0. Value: 5229.5 AA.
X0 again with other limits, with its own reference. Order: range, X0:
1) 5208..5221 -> 5208.5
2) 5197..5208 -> 5199.5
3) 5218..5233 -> 5220.5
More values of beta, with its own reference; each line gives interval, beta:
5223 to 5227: 1.5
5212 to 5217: 0.8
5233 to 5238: 7.9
